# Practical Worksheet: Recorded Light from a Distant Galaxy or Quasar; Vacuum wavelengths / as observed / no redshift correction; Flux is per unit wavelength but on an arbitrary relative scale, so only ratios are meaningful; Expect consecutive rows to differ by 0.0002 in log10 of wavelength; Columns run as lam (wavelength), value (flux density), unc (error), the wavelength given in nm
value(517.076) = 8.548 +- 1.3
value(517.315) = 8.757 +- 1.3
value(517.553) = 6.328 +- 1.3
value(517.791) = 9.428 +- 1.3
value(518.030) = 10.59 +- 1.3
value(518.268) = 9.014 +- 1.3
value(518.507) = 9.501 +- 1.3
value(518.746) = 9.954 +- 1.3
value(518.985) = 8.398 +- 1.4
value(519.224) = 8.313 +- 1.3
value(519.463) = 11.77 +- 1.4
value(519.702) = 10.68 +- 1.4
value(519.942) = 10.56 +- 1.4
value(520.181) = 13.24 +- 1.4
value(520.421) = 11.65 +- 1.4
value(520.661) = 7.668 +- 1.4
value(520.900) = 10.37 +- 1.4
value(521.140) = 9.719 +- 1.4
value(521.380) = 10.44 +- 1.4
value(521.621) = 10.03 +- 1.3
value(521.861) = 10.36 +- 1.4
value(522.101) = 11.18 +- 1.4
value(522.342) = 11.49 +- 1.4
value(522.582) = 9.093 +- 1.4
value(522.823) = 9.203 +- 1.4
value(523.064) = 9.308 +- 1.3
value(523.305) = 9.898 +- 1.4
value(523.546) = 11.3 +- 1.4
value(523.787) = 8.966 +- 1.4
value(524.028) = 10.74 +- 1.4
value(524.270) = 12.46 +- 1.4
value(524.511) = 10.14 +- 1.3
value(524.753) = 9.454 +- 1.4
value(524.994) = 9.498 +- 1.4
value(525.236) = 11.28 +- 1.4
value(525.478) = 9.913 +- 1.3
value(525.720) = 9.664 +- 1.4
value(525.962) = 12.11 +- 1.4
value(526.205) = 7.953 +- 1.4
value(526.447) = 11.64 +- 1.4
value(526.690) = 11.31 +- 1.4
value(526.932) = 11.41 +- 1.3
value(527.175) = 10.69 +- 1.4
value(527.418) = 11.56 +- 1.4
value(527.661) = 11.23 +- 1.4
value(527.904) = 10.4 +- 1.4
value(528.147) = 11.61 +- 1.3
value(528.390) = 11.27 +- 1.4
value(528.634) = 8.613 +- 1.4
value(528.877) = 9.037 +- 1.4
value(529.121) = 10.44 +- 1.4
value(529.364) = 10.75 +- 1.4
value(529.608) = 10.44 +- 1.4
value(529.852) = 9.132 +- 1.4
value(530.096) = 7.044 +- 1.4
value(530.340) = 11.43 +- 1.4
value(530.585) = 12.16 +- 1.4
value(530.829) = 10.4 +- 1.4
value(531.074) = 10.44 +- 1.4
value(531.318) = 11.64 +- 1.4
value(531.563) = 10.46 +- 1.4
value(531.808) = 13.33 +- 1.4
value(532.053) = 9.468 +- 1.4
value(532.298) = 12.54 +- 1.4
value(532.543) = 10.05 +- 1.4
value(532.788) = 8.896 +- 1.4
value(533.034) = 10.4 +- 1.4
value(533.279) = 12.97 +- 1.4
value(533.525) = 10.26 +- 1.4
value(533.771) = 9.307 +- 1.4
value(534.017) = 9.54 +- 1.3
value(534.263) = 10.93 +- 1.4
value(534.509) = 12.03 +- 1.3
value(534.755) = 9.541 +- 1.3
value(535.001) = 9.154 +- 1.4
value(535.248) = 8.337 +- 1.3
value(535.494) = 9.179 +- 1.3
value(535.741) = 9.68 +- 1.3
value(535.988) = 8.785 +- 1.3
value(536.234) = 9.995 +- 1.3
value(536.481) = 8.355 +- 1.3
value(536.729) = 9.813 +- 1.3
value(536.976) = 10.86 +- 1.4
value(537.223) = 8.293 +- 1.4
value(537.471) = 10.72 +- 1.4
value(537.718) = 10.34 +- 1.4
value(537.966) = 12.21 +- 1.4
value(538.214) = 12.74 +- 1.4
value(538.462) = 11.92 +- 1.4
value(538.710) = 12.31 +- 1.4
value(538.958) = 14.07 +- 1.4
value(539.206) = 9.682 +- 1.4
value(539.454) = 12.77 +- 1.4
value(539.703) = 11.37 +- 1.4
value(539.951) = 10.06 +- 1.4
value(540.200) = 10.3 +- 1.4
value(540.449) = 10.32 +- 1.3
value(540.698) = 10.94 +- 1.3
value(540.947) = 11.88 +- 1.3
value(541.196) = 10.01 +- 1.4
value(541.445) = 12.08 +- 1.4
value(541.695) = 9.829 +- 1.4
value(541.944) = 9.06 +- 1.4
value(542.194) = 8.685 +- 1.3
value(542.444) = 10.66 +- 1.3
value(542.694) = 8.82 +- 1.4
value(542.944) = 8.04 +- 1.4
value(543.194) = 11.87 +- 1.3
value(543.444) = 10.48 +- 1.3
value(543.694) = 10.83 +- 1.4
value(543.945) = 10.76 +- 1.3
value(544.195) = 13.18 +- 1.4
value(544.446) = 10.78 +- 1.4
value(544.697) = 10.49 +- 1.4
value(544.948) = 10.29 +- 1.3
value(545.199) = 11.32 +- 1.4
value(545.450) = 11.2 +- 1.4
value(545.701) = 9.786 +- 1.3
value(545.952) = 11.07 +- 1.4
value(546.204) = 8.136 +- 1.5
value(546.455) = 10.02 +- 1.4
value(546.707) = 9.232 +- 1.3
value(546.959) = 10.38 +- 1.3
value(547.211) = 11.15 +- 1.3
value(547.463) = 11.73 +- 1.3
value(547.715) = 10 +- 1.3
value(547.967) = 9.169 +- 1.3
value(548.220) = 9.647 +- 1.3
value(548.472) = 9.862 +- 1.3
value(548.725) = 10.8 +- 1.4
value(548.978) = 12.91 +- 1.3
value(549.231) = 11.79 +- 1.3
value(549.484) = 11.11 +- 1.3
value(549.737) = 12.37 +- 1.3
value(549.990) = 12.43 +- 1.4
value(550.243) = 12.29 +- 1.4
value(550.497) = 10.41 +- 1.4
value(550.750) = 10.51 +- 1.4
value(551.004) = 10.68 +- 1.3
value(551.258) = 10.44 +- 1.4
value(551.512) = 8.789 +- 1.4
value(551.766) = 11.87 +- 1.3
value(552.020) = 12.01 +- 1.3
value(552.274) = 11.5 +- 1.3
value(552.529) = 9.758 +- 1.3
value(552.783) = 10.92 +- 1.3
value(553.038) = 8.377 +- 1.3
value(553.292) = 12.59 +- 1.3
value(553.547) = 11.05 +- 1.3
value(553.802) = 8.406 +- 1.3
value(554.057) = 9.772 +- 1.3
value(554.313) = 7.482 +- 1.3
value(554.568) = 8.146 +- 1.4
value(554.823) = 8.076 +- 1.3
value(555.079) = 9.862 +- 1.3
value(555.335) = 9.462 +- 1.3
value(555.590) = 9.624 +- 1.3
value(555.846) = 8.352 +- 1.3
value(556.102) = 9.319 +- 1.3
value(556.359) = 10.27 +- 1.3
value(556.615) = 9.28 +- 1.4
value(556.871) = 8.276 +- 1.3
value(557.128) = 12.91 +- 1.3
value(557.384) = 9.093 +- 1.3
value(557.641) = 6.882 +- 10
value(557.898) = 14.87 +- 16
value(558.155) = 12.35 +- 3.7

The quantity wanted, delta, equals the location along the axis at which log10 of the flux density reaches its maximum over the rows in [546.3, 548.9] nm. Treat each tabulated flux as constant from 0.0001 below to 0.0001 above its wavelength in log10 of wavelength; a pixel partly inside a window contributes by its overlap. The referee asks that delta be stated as 547.463 nm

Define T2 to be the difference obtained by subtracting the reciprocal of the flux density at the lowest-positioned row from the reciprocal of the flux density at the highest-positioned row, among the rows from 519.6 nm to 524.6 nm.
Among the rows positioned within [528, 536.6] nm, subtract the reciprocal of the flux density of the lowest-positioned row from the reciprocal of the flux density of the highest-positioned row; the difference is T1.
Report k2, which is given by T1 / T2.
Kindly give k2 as 6.7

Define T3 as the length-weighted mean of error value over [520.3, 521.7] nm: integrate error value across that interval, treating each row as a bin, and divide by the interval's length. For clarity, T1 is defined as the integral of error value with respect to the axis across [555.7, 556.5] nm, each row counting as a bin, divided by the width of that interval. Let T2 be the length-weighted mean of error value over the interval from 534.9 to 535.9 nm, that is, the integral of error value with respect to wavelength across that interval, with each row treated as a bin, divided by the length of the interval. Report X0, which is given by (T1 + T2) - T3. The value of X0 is 1.24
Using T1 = 1.30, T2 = 1.32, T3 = 1.39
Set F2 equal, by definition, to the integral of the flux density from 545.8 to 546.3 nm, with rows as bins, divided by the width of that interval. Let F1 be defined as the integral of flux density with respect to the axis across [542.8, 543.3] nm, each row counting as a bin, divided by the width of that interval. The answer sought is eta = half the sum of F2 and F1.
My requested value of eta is 9.8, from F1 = 9.8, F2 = 9.7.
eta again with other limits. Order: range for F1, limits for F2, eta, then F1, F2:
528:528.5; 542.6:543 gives 9.9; 11.4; 8.5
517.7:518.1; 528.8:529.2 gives 9.8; 10.0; 9.7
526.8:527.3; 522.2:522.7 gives 10.7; 11.1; 10.3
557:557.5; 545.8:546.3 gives 10.4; 11.1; 9.7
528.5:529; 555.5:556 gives 8.9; 8.9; 9.0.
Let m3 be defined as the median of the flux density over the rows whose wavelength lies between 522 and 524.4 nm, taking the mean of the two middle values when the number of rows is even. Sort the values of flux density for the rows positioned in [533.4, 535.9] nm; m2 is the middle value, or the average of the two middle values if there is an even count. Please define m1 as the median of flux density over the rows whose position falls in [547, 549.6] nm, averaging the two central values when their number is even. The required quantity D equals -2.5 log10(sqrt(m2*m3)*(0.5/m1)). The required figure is 0.86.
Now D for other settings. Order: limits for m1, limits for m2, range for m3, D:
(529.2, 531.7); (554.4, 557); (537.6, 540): 0.74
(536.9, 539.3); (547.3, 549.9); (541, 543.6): 0.85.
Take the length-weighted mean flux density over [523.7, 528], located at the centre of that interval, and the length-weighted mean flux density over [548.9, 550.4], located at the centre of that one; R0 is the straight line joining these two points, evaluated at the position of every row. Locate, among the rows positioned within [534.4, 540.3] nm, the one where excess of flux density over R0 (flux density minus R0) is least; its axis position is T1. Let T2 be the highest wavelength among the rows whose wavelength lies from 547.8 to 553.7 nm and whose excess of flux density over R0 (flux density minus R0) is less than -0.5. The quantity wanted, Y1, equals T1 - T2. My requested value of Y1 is -16.32 nm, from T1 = 537.223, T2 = 553.547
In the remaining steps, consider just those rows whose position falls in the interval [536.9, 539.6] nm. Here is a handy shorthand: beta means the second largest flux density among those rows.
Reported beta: 12.77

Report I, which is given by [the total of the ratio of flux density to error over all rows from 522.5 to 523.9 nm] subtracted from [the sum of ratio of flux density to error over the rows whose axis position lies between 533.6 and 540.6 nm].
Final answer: 173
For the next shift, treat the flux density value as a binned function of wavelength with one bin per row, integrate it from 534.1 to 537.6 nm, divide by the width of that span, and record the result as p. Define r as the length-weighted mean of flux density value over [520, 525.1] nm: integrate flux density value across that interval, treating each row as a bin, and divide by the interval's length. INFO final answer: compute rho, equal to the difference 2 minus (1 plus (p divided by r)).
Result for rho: 0.06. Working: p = 9.7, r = 10.3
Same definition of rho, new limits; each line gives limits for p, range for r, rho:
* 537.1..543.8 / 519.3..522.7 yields -0.02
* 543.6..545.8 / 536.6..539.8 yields 0.03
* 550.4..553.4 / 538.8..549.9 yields 0.00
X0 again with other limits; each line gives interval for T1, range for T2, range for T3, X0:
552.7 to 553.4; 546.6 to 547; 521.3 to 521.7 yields 1.25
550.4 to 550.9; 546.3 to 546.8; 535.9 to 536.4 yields 1.46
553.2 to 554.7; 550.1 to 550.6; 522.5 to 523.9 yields 1.33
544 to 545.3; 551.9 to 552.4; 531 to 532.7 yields 1.28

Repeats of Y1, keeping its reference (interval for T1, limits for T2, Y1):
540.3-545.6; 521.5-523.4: 19.64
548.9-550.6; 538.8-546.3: 4.29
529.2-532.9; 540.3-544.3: -13.85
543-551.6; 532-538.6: 8.49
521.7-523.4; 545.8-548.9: -26.14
